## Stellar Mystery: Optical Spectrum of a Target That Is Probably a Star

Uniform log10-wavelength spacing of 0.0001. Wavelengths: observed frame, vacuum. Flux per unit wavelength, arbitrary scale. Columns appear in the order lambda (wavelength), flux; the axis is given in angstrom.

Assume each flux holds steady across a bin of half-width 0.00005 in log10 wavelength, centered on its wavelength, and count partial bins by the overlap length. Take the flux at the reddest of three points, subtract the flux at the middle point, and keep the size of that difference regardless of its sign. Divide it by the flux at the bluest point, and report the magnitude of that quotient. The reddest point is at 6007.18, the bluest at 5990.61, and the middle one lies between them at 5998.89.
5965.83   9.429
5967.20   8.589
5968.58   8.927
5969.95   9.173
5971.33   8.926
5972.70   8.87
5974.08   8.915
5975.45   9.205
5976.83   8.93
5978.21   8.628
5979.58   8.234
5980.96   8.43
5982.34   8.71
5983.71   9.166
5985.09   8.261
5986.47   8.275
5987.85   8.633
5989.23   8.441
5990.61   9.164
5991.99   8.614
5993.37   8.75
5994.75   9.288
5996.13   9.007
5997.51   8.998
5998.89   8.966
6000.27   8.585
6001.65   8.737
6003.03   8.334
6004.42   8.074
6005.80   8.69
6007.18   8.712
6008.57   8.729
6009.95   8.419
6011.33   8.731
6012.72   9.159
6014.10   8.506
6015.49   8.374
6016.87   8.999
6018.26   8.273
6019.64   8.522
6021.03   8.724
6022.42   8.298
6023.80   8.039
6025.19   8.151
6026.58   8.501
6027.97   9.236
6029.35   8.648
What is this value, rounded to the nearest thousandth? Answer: 0.028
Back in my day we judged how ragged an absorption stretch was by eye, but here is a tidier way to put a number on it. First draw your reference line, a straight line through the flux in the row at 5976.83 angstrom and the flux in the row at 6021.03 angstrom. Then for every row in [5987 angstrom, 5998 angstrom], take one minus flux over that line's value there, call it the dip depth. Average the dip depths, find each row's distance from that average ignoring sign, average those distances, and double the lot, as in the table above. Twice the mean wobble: 0.059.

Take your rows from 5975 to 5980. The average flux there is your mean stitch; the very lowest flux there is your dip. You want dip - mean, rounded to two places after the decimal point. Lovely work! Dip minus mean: -0.52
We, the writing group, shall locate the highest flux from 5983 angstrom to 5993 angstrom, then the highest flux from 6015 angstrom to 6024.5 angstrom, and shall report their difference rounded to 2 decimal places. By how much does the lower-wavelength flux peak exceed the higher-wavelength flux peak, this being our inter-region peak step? 0.17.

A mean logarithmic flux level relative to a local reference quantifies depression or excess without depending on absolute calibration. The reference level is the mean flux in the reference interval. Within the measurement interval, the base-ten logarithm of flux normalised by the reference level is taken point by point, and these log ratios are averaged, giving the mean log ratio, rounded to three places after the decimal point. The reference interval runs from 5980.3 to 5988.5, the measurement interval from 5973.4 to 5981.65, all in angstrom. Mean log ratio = 0.007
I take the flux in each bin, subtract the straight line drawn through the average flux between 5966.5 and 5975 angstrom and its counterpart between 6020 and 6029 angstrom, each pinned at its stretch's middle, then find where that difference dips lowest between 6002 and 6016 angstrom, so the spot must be 6004.42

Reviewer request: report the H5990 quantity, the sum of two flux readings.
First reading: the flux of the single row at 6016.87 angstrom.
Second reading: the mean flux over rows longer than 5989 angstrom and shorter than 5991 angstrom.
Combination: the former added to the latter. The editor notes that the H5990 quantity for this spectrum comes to 17.8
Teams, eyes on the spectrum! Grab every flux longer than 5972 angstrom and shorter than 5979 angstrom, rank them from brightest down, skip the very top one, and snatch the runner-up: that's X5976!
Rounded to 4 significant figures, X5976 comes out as 8.930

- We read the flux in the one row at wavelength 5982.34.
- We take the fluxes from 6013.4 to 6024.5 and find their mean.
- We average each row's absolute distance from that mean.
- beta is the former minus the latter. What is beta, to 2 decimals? 8.49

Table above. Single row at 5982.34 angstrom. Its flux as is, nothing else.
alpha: 8.71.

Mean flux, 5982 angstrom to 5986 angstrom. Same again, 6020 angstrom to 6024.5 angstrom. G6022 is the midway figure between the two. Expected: 8.53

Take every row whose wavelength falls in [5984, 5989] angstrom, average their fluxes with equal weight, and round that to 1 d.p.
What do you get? 8.4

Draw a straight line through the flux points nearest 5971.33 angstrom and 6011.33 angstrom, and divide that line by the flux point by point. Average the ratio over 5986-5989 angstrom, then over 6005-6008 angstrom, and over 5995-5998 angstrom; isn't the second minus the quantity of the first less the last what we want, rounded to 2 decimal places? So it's 0.94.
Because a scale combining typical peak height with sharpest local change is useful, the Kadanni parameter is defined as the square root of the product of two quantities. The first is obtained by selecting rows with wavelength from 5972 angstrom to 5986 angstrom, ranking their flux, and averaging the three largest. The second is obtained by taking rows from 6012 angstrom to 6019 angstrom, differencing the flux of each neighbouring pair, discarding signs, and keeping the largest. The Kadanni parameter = 2.57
